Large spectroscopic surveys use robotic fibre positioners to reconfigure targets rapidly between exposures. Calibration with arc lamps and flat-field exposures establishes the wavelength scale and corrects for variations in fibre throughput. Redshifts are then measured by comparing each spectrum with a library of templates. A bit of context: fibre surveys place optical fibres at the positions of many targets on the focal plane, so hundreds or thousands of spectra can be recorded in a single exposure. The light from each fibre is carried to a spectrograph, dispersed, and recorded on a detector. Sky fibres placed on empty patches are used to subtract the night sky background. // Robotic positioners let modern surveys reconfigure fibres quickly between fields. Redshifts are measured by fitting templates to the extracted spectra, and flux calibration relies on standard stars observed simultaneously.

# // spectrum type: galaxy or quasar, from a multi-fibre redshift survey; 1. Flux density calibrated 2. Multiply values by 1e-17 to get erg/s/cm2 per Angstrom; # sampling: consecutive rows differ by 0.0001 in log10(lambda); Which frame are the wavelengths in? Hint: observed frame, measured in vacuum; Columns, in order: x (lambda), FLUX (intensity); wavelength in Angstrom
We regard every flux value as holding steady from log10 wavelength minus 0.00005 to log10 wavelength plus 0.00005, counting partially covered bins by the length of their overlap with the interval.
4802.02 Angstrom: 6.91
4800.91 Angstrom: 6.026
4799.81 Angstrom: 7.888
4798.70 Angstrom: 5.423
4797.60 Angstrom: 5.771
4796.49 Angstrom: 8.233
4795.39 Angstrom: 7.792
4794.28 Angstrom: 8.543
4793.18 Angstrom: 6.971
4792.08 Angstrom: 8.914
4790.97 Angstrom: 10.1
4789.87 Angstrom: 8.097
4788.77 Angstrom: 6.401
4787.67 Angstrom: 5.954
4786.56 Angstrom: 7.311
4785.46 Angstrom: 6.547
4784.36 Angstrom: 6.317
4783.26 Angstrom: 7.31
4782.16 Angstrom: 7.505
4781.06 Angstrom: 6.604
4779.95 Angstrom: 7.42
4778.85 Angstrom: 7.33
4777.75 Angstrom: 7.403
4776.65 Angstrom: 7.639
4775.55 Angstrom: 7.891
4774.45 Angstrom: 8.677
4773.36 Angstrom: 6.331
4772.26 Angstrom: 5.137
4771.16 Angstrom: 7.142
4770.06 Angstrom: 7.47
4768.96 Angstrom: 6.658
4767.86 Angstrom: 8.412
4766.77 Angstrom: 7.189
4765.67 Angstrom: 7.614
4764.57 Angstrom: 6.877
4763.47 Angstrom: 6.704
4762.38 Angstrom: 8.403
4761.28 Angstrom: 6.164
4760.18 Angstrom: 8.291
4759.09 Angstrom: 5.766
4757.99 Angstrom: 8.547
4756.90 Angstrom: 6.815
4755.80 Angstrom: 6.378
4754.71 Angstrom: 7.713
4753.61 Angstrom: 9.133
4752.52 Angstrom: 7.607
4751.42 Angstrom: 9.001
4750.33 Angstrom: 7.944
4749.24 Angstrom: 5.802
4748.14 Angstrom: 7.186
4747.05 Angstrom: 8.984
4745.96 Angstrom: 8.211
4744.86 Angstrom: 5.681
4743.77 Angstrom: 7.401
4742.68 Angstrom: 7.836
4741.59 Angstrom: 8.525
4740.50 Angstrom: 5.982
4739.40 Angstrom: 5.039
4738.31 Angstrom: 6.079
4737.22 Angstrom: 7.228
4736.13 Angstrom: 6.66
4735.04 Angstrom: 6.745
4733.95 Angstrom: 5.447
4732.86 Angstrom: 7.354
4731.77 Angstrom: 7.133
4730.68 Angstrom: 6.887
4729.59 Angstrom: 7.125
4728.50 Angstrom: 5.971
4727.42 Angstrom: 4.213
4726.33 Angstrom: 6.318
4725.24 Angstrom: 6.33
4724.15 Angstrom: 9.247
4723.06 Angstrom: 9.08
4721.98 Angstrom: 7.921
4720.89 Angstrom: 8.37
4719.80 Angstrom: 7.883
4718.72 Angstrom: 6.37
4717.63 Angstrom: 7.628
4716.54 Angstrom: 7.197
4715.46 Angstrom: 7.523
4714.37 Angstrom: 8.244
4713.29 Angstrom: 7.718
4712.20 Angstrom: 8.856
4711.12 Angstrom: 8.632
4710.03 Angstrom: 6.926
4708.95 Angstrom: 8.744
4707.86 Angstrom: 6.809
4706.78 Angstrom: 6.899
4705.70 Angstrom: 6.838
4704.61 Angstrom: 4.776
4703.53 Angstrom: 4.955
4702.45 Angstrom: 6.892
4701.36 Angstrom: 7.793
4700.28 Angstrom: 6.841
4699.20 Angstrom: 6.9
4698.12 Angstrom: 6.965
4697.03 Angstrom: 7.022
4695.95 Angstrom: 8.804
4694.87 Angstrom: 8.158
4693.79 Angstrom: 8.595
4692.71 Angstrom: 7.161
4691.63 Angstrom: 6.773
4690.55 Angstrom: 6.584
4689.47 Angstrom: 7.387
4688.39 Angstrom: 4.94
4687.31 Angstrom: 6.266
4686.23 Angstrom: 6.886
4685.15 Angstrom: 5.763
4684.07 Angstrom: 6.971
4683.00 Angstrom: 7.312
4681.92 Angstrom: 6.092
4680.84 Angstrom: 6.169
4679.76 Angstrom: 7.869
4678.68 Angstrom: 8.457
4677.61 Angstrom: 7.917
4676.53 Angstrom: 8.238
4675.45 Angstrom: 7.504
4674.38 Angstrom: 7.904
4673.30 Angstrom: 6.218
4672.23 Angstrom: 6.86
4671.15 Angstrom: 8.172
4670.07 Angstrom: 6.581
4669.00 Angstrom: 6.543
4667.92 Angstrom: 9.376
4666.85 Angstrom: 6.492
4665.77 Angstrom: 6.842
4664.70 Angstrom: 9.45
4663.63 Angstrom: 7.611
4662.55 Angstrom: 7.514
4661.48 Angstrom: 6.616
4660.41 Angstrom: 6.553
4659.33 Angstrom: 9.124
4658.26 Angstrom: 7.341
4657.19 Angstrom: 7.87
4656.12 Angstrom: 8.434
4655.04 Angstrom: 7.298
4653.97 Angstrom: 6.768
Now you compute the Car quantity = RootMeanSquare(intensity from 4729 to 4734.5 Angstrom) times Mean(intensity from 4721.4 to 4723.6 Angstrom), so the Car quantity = 58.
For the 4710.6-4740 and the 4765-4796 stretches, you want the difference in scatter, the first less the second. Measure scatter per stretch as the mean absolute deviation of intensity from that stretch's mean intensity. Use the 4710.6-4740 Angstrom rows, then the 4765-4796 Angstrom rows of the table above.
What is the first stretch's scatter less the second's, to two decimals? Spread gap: 0.22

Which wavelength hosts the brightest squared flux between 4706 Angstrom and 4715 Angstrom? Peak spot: 4712.20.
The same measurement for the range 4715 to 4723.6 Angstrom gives 4723.06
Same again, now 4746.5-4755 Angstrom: 4753.61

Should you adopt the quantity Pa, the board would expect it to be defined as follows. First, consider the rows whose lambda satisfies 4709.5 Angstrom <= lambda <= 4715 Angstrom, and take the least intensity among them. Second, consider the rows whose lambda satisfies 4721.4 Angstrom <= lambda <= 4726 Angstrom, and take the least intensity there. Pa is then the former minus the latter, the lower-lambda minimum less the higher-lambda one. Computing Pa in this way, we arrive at 0.60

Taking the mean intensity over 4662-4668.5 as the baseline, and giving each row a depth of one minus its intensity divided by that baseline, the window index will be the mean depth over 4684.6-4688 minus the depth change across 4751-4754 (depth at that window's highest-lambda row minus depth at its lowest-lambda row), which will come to 0.22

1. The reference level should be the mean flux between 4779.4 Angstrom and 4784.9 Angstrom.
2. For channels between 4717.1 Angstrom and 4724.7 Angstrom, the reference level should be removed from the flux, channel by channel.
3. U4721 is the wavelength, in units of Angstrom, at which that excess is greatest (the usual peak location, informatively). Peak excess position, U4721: 4724.15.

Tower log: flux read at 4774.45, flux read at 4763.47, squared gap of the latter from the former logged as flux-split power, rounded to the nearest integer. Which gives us 4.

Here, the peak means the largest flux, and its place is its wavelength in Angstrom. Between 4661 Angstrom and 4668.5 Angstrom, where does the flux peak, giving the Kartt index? 4664.70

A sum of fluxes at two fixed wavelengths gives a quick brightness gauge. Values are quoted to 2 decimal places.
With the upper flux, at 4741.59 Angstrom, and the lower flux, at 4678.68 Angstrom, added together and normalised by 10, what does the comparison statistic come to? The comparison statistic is 1.70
